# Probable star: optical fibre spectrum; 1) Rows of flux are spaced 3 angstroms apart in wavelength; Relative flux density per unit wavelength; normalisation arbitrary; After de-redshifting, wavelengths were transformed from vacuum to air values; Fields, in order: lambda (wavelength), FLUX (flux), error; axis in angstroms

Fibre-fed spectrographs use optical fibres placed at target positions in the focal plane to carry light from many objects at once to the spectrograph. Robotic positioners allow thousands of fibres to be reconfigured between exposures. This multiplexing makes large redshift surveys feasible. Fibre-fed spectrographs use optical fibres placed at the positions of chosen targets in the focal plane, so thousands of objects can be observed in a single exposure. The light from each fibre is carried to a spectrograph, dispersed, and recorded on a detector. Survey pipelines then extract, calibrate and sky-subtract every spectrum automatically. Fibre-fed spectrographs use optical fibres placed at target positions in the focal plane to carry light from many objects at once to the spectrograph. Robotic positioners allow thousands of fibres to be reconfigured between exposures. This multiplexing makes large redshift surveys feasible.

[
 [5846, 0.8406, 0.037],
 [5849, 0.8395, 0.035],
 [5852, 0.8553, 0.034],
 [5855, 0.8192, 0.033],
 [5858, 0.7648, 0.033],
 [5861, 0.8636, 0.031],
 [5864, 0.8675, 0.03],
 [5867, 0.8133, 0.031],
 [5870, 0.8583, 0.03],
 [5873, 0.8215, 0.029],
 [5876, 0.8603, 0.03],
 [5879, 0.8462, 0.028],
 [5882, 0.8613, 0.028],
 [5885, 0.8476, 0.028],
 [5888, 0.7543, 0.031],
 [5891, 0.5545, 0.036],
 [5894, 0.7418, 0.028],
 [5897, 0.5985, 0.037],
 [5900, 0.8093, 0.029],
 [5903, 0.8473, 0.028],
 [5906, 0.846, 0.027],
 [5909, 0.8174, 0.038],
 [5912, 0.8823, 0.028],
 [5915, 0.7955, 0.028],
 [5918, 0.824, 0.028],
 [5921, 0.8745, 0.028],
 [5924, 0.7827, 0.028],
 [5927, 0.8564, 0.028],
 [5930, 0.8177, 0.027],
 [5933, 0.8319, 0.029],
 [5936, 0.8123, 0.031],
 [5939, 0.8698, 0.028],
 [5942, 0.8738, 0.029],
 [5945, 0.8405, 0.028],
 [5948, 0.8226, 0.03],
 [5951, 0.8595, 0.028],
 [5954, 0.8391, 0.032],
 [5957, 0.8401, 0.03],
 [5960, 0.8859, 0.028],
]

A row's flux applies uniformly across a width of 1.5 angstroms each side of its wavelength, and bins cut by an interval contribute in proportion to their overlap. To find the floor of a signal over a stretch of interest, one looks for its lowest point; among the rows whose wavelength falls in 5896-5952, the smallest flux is 0.5985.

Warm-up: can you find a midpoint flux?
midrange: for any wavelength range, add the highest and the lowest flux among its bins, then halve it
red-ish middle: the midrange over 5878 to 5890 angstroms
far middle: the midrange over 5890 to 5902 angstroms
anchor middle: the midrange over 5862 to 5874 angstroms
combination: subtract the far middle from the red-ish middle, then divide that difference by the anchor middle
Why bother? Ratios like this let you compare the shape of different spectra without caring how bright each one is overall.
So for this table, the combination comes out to 0.15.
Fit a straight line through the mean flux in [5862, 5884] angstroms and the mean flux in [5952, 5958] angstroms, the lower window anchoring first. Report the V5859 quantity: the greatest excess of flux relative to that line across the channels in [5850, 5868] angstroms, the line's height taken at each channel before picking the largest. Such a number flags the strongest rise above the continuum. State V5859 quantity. 0.020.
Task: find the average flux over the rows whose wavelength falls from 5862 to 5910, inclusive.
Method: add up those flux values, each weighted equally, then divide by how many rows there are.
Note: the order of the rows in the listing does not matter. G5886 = 0.80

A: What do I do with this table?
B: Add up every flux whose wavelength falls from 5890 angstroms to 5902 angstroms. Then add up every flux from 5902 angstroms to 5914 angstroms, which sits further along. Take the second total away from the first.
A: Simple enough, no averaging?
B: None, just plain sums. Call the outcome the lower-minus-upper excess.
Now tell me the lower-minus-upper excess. -0.69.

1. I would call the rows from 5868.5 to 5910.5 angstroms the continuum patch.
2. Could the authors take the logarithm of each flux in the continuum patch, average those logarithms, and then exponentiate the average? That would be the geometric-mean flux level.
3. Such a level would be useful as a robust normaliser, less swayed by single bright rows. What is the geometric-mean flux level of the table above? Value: 0.784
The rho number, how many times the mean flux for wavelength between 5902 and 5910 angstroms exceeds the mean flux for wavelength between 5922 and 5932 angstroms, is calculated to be 1.02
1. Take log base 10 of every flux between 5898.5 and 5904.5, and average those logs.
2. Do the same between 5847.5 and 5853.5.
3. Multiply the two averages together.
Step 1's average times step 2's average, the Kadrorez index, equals 0.0059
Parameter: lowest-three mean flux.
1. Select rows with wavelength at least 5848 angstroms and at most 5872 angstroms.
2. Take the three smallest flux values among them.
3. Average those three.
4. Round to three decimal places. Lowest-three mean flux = 0.799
